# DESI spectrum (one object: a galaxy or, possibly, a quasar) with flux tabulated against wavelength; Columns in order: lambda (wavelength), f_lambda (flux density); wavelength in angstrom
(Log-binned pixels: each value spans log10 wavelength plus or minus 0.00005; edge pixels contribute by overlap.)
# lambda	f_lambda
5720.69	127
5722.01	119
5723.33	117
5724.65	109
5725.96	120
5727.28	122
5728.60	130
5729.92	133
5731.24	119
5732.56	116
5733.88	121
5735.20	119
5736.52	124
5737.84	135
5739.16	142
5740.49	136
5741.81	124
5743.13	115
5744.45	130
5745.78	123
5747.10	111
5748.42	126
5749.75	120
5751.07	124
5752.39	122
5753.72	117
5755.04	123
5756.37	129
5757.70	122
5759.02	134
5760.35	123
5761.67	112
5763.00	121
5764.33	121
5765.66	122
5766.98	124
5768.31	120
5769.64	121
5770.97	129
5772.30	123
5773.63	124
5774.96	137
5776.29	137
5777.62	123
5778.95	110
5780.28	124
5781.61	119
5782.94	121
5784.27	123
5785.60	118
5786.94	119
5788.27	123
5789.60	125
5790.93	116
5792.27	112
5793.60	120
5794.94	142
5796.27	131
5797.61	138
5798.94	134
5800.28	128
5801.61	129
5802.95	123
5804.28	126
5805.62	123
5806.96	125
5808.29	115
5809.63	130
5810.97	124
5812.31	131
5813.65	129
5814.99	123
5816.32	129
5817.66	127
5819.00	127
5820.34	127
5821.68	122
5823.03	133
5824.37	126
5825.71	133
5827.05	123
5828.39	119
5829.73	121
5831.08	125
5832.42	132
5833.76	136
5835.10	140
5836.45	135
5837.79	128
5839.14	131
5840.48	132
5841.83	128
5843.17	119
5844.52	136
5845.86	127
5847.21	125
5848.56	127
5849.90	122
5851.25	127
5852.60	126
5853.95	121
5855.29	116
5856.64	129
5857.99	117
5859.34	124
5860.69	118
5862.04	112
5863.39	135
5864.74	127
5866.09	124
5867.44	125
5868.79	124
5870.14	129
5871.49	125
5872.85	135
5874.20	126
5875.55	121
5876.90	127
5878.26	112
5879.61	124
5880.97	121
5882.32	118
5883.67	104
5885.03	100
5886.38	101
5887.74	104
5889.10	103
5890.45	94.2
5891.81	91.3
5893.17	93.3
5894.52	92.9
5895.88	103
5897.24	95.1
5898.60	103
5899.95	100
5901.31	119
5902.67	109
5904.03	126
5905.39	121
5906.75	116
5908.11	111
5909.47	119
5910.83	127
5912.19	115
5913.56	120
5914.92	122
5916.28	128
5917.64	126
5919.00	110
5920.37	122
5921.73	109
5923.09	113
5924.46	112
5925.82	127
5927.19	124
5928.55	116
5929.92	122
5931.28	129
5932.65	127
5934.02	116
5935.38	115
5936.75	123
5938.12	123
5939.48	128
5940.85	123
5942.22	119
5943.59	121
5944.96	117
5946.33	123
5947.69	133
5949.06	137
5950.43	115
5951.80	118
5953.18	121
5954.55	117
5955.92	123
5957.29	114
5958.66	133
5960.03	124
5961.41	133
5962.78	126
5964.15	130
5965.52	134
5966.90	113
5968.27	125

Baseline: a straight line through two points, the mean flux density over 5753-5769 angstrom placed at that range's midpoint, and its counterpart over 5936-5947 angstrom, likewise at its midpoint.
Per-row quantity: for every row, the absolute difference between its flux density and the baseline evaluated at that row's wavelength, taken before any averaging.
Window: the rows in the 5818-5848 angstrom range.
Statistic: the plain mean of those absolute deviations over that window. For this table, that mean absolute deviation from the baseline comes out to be 6.9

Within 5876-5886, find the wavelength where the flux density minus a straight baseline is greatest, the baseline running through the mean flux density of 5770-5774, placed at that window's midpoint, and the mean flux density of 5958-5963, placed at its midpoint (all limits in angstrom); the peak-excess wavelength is 5876.90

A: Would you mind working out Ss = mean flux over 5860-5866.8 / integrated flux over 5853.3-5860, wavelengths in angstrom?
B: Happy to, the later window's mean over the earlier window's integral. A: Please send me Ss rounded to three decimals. 0.151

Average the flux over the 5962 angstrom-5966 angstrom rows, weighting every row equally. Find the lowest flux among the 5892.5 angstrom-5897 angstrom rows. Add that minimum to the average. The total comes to 223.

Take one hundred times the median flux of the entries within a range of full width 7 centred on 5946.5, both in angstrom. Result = 12300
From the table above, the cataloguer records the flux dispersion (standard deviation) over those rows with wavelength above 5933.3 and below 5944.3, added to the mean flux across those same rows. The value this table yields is 125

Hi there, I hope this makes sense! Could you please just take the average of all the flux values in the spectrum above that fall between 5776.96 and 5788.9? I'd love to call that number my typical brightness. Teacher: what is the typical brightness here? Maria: 120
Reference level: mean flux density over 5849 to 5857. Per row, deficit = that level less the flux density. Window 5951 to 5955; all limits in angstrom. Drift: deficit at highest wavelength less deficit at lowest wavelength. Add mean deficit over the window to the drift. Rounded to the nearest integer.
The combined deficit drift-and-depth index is 6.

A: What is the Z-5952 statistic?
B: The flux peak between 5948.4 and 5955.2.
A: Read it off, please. 137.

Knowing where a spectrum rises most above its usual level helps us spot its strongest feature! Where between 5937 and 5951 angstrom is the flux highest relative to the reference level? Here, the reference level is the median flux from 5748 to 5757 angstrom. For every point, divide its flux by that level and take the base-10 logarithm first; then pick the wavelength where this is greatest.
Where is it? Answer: 5949.06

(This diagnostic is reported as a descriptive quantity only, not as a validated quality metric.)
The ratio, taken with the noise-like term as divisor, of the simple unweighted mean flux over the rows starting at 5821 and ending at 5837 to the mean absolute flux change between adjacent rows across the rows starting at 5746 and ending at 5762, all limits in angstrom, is 17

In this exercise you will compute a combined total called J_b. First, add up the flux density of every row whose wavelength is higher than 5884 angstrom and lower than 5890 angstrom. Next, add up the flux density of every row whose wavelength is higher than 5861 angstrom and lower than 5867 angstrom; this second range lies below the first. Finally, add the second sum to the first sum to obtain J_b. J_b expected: 906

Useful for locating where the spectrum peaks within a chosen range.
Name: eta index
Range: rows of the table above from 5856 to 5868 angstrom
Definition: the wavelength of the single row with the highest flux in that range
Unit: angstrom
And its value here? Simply 5863.39 angstrom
